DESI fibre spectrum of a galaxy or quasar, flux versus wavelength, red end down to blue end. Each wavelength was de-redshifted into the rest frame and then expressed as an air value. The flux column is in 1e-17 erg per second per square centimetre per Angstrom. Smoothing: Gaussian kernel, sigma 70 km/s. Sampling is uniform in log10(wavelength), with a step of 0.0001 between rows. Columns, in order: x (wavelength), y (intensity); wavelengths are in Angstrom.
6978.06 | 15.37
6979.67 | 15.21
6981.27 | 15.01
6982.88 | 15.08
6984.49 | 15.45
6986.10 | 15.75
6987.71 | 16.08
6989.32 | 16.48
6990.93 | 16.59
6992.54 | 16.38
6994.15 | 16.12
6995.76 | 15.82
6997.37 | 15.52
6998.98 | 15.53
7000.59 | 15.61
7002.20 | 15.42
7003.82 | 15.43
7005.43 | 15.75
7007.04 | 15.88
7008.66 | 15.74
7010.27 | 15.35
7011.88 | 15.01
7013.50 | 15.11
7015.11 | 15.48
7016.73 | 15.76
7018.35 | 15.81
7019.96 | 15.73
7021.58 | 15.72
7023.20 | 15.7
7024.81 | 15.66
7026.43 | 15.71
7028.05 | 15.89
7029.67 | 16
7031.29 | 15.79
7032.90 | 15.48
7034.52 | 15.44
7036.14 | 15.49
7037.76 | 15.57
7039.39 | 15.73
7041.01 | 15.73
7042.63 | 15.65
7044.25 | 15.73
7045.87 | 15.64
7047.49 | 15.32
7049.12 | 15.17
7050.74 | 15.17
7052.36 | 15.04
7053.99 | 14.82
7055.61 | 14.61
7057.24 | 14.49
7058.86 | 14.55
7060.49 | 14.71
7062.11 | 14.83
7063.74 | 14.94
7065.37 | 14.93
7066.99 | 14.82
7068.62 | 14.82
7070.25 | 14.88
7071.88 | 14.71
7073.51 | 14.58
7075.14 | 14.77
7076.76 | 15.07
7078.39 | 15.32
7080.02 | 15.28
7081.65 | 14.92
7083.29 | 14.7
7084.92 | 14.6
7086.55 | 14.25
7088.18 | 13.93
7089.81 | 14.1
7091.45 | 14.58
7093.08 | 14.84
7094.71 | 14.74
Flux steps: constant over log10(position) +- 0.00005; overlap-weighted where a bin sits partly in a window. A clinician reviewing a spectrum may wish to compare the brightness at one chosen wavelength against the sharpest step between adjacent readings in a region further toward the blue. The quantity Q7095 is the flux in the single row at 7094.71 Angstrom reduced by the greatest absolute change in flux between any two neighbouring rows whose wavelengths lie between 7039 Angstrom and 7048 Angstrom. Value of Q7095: 14.42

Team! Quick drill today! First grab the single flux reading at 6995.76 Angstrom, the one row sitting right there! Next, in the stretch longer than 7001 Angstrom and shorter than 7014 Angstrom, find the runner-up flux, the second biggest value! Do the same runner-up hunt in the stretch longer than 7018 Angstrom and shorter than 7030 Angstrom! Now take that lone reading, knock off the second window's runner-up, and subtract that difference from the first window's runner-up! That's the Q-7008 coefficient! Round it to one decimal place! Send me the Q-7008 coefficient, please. 15.8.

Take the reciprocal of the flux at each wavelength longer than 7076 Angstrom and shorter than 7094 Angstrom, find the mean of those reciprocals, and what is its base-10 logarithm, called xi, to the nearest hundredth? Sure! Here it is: -1.17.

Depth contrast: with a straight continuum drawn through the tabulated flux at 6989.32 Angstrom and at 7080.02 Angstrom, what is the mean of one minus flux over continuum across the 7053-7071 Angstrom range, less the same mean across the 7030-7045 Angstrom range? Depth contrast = 0.035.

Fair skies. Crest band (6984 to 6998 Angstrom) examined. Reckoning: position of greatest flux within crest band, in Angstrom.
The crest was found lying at 6990.93 Angstrom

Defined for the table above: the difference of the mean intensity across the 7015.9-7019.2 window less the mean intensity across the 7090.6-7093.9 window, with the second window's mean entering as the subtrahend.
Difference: 1.1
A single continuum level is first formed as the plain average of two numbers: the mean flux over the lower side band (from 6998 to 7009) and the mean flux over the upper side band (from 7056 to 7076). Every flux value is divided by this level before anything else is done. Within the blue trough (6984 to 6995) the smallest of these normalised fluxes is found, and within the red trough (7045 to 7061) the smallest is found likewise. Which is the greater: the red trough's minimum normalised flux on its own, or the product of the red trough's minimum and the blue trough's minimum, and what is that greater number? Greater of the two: 0.971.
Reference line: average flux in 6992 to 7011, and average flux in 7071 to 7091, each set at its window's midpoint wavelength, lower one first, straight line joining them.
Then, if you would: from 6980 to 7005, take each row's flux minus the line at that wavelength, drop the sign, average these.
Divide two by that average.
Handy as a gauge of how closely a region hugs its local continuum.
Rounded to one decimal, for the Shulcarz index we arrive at 5.0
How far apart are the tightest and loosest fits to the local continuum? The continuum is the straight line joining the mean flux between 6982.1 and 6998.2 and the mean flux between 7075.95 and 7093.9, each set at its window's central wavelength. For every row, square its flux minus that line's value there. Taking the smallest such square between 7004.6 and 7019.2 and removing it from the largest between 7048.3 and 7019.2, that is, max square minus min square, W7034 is 0.35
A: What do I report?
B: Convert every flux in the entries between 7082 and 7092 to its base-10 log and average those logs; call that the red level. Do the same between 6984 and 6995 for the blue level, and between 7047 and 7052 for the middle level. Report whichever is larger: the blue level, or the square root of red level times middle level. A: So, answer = 1.21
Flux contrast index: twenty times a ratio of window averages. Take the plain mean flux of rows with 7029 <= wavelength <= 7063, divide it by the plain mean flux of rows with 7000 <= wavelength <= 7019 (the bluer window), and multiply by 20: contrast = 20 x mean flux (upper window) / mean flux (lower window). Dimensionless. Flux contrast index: 19.7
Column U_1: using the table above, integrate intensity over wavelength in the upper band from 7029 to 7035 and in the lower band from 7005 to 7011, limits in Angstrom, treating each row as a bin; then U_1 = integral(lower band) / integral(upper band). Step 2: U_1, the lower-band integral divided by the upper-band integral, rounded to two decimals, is 1.00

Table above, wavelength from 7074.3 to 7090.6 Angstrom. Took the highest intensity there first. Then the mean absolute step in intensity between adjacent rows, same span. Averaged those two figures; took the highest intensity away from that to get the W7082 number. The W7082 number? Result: -7.54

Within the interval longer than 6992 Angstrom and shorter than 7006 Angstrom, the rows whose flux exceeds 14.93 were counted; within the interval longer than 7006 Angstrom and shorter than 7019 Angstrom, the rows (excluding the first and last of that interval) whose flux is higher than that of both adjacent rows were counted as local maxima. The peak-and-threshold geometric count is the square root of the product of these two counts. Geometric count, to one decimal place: 0.0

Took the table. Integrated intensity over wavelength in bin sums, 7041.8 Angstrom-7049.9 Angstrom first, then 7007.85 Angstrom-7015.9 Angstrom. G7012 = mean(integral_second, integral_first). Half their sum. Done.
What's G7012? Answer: 125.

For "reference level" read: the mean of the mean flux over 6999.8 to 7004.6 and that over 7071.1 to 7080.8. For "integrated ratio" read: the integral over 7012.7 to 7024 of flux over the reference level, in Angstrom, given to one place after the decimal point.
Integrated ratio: 11.6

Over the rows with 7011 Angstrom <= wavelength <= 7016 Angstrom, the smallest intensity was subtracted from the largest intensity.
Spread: 0.5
